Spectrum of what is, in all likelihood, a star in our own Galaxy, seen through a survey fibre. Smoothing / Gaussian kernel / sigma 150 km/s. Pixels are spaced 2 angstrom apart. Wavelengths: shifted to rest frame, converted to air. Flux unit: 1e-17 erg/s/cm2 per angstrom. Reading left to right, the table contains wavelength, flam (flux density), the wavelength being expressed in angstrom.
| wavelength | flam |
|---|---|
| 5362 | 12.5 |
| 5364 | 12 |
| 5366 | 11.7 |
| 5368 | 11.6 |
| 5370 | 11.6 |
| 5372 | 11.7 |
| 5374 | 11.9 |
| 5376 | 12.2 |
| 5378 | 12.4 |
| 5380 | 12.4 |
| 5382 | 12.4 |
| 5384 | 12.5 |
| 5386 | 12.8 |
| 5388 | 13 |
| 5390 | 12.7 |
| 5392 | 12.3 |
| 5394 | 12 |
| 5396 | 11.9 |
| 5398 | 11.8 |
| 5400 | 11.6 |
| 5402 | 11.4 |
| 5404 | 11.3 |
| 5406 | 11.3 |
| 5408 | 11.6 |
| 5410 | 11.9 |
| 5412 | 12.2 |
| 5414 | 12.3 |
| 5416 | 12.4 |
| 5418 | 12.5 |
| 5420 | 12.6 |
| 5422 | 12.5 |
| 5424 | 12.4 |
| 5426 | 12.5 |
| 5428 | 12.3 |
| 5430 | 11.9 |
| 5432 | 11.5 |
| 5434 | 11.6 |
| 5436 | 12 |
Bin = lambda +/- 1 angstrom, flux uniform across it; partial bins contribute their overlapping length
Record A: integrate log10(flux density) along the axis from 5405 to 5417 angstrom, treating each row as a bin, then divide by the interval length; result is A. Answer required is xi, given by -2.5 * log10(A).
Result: -0.081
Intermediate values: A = 1.08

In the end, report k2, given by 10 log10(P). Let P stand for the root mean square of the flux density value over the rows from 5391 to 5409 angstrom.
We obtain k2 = 10.7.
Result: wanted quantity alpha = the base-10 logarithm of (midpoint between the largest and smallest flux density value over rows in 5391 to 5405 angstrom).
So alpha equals 1.07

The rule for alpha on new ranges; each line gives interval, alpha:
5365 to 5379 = 1.08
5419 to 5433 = 1.08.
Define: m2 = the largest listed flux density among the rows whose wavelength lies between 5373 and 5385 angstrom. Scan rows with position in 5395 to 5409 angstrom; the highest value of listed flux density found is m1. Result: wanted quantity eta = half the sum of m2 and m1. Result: 12.2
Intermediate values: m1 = 11.9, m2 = 12.5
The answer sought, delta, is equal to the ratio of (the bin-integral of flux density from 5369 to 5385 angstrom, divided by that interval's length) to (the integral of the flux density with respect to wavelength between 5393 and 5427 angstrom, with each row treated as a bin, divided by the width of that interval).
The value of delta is 1.01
